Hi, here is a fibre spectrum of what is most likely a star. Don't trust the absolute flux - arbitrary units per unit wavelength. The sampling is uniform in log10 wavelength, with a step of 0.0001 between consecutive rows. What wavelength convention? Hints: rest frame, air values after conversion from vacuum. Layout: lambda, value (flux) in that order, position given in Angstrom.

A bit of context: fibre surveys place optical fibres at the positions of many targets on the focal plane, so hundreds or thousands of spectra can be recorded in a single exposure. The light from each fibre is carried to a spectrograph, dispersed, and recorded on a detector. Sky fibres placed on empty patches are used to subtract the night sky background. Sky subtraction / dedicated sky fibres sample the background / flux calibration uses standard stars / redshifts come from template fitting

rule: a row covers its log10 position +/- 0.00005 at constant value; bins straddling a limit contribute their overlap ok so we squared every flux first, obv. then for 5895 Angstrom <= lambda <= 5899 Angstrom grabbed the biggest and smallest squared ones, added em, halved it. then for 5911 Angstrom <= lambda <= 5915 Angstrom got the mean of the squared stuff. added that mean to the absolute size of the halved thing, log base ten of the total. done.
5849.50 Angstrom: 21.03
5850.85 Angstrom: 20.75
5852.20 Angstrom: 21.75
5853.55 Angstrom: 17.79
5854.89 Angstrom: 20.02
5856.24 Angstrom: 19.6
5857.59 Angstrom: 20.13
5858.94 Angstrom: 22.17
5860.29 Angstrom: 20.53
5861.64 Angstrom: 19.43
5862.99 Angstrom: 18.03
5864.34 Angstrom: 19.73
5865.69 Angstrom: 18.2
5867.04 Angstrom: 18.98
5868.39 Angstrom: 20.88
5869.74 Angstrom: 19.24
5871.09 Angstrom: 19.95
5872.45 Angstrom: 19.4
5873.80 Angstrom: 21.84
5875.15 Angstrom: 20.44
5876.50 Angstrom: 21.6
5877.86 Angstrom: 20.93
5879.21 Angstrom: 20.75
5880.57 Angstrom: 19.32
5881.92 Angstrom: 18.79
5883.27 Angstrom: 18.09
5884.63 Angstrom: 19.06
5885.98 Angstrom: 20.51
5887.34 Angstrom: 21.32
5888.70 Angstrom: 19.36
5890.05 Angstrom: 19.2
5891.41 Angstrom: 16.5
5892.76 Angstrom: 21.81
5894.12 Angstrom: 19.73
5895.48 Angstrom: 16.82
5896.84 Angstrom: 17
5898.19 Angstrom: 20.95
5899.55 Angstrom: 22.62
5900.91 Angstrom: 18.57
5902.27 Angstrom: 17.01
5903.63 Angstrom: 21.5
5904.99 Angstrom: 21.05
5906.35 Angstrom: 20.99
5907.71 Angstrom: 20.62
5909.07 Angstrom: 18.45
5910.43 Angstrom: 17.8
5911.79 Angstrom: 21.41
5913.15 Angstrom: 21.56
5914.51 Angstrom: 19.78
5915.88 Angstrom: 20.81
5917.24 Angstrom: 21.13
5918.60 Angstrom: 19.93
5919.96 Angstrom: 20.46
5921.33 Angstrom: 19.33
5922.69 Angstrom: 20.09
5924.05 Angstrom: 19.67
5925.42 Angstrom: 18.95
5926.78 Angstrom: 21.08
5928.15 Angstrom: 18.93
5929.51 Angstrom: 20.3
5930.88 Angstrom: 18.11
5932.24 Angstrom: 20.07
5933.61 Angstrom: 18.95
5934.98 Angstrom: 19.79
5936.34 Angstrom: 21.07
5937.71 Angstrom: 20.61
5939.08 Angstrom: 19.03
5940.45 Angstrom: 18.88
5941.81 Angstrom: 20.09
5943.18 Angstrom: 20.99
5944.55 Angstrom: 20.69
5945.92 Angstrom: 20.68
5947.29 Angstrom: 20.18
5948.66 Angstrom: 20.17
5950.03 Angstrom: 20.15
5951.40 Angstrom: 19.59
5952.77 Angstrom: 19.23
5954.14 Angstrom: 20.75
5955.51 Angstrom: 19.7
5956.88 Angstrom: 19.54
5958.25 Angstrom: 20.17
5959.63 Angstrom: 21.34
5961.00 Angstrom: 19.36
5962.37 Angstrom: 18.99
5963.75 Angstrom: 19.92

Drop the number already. 2.90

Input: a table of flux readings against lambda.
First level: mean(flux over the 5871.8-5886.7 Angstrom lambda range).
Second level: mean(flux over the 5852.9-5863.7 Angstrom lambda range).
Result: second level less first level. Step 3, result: -0.35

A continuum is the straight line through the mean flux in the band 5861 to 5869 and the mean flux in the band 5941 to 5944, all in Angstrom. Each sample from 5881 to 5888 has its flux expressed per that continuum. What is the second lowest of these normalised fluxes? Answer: 0.964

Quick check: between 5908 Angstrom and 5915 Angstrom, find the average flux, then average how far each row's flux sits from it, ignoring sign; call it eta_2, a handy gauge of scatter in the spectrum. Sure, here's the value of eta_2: 1.3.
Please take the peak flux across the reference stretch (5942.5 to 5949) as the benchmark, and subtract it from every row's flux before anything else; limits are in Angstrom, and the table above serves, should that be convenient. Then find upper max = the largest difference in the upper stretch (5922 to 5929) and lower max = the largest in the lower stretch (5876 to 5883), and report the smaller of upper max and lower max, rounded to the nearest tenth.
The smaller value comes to 0.1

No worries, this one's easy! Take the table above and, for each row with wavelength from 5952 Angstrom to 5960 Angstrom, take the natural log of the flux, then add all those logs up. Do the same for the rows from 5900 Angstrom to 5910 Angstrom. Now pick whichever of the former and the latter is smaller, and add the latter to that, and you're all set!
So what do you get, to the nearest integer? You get 39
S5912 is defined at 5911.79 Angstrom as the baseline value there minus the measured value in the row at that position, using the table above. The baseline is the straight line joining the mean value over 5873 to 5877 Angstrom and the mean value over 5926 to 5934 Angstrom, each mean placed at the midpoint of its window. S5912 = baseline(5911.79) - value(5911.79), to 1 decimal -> -1.3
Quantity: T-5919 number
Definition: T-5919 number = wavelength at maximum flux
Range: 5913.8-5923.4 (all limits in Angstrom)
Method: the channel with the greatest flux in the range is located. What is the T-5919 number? 5917.24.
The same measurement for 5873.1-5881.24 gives 5873.80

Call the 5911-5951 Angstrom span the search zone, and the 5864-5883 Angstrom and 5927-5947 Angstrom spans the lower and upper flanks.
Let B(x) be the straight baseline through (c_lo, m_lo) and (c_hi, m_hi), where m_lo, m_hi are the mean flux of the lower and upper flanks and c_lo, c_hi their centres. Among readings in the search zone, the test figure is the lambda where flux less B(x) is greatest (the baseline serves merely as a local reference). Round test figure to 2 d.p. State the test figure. 5913.15 Angstrom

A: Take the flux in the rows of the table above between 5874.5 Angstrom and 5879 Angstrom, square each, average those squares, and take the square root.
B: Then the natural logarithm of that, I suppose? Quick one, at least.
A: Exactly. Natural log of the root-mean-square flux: 3.04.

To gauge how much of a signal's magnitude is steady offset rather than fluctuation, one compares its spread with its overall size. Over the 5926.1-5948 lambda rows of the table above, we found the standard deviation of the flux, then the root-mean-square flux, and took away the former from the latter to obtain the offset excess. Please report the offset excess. 19.1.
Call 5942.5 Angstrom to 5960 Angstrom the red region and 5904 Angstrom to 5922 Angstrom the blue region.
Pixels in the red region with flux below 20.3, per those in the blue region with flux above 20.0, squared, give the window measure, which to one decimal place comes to 1.0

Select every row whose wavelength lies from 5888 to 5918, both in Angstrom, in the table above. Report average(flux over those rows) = 19.8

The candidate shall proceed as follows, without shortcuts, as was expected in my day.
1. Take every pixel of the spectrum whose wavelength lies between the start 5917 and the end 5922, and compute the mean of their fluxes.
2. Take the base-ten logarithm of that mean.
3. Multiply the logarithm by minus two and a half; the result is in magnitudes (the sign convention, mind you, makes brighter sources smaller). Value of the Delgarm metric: -3.26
